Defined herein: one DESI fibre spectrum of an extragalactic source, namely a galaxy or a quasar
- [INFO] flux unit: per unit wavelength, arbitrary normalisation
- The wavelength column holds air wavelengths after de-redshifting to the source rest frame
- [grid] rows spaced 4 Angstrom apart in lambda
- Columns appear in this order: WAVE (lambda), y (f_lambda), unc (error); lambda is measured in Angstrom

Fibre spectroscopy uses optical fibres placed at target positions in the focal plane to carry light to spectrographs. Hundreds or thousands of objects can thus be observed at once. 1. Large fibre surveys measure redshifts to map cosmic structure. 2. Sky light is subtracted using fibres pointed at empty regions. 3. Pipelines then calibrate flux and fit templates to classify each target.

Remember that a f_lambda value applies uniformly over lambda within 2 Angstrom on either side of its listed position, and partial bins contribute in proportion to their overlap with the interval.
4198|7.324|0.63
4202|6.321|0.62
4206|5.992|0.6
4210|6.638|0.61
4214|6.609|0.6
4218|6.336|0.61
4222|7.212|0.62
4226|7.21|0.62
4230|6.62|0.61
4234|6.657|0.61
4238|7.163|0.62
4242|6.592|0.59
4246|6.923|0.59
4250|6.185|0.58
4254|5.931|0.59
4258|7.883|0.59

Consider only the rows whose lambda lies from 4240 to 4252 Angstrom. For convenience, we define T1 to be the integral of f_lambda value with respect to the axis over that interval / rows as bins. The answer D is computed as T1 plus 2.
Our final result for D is 81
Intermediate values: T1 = 79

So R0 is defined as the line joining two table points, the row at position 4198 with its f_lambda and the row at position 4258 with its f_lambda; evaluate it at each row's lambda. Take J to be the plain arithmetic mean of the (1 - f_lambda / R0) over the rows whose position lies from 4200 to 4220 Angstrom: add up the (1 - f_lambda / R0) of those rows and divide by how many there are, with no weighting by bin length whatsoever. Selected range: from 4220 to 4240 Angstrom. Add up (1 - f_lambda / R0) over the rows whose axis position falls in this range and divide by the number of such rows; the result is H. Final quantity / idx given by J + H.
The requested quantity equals 0.23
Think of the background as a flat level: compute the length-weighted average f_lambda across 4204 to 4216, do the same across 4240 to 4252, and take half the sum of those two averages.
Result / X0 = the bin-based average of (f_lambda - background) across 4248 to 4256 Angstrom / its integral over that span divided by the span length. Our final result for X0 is -0.43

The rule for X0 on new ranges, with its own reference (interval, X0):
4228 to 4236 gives 0.15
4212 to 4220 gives -0.02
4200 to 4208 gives -0.33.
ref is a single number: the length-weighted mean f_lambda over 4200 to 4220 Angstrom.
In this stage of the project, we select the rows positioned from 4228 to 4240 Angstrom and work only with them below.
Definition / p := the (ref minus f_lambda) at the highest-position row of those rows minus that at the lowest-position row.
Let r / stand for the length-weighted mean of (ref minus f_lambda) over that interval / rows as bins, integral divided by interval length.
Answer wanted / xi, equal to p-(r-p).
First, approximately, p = -0.5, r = -0.4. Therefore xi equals -0.7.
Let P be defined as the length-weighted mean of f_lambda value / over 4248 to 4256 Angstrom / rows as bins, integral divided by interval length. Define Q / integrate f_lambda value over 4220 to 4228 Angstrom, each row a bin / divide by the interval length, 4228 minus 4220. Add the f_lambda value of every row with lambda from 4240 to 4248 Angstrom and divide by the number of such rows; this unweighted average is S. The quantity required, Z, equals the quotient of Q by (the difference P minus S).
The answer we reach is -10.3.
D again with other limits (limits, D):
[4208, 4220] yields 80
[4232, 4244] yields 84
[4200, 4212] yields 78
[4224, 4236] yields 84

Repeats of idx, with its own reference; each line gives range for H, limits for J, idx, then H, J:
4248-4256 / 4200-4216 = 0.36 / 0.23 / 0.139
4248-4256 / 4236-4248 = 0.33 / 0.23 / 0.109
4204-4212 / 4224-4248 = 0.26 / 0.15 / 0.106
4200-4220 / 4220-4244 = 0.24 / 0.14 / 0.096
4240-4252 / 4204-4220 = 0.30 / 0.15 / 0.142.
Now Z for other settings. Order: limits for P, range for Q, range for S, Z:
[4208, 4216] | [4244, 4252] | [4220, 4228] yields -11.2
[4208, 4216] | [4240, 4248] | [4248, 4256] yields 11.9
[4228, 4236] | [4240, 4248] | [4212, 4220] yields 40.7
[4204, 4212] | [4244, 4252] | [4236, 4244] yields -11.7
